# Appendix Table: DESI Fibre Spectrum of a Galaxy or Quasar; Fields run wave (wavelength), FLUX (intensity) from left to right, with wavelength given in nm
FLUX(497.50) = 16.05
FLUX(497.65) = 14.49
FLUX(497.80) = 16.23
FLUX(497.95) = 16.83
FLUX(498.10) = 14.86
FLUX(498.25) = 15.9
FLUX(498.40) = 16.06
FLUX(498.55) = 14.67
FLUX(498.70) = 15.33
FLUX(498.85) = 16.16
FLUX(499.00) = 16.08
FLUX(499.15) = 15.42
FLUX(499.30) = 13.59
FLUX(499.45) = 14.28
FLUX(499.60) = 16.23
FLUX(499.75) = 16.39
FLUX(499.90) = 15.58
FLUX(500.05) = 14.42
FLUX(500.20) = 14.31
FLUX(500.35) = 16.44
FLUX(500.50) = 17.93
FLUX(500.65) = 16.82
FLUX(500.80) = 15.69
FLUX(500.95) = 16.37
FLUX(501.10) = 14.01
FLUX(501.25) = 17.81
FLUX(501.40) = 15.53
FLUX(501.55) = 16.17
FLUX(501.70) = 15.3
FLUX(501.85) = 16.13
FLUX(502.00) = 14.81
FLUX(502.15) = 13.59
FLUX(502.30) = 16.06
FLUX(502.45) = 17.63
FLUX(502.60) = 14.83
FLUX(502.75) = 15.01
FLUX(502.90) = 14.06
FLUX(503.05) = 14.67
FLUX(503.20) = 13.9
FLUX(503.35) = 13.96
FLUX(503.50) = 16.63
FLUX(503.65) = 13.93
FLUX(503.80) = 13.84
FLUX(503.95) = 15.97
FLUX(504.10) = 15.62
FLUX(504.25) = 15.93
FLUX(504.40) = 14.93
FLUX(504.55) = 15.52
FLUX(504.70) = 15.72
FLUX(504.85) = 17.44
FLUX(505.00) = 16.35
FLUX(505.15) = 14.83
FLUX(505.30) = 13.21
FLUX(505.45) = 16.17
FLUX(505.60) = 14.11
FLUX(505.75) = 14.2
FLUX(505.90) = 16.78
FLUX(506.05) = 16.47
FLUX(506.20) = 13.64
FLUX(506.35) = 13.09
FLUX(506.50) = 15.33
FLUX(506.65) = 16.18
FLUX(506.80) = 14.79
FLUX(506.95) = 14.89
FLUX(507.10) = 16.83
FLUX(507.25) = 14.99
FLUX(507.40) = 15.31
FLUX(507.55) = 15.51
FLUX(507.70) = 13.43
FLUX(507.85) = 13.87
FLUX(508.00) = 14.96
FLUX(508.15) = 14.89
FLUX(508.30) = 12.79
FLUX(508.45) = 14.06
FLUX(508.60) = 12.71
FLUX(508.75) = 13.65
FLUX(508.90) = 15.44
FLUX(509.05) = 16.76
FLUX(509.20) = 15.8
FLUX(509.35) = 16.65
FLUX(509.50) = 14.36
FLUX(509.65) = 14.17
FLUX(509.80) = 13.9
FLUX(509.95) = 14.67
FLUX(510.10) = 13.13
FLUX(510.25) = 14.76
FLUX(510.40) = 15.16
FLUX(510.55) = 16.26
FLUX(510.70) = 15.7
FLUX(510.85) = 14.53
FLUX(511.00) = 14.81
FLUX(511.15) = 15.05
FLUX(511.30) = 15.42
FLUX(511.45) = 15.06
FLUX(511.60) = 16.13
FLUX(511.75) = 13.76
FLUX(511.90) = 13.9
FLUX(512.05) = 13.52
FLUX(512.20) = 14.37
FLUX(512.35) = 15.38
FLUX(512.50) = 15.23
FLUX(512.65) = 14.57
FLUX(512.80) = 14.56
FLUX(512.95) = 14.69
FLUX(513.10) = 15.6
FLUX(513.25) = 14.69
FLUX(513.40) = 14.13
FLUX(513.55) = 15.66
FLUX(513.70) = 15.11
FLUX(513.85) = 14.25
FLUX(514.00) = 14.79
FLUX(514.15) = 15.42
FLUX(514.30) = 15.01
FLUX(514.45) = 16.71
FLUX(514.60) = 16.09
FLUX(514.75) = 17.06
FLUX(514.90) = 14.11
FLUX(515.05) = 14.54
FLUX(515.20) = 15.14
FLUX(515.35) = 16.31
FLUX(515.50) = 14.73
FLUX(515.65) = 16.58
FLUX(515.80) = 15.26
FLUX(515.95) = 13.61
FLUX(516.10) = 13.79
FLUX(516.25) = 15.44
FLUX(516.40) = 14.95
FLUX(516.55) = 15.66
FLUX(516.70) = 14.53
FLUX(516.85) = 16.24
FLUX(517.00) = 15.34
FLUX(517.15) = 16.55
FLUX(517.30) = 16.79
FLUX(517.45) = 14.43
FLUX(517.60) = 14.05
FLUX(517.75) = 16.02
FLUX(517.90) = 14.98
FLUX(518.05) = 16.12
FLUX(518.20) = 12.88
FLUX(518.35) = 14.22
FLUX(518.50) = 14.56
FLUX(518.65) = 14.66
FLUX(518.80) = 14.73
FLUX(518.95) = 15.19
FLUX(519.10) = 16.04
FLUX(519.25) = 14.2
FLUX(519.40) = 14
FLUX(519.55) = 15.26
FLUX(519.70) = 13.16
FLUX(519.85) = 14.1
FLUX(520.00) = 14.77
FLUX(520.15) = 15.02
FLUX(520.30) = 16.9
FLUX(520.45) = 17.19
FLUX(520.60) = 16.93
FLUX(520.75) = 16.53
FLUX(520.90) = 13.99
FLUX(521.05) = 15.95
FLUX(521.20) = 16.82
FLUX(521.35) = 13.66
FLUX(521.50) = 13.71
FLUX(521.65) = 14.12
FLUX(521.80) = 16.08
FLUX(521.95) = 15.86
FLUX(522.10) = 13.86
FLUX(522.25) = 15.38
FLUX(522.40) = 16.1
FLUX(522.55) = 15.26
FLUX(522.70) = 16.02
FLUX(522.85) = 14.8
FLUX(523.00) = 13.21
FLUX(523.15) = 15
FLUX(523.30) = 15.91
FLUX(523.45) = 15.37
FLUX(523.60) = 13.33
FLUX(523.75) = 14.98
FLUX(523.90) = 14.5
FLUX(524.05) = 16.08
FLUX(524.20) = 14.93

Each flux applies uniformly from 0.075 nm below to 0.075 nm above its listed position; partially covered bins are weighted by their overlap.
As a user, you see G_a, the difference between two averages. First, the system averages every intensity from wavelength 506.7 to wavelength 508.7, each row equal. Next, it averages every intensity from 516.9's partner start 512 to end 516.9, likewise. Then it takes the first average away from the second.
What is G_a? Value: 0.5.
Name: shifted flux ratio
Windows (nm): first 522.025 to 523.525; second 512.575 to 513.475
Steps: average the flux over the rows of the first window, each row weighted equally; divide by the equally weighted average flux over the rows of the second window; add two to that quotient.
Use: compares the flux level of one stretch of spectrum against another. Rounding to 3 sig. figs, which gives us 3.03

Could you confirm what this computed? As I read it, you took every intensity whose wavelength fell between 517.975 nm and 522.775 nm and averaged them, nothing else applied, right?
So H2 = 15.1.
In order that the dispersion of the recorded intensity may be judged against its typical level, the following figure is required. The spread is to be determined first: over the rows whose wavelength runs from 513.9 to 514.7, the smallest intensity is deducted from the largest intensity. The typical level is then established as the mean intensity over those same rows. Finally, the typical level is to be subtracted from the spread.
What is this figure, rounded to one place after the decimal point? -13.7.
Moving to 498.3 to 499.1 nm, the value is -14.2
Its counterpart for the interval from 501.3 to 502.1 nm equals -14.2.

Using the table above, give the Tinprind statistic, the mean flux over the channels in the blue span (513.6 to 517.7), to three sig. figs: 15.3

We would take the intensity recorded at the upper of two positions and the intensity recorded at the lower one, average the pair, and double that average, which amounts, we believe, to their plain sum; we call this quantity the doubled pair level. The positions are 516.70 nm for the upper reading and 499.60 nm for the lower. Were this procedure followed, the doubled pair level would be 30.8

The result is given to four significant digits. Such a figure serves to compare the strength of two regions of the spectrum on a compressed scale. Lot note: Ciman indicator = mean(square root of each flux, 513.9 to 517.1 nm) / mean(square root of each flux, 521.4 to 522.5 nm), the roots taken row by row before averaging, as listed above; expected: 1.010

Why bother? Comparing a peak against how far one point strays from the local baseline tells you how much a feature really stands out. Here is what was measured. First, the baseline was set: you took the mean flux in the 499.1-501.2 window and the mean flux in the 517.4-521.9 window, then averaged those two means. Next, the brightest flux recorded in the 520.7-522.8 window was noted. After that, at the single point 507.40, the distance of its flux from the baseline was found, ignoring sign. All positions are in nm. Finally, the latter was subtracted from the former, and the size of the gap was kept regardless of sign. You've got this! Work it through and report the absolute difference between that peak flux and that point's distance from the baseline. 16.8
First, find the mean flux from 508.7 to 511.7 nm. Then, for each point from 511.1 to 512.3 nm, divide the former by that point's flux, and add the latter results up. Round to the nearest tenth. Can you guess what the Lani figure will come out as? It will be 8.3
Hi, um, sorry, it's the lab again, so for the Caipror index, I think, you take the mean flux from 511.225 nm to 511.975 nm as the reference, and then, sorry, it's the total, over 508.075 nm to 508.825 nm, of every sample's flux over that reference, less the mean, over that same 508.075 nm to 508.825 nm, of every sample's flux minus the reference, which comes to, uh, 5.8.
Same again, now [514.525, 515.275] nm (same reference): 4.6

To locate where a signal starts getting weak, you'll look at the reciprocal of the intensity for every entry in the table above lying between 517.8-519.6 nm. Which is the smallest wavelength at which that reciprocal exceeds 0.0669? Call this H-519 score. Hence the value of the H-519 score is 518.20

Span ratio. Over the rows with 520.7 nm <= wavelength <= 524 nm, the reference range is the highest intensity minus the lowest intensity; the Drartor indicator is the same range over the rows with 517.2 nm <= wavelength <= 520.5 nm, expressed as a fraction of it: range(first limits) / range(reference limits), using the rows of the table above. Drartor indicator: 1.19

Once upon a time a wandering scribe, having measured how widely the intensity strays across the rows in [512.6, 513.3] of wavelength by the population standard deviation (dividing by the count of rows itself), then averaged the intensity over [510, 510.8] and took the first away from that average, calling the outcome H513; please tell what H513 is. 14.6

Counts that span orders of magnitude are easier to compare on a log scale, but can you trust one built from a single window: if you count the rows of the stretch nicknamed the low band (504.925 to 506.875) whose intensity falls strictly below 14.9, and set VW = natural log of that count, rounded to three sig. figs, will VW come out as 1.95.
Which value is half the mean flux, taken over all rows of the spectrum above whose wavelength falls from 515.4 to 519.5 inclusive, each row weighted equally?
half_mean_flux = 7.51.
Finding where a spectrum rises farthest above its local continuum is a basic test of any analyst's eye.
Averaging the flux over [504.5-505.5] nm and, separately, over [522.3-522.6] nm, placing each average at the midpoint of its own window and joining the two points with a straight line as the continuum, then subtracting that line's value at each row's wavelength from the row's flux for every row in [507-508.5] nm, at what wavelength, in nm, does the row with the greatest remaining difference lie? 507.10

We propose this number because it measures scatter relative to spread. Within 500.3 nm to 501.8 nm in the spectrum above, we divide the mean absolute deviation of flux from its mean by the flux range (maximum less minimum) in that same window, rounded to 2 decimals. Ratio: 0.22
